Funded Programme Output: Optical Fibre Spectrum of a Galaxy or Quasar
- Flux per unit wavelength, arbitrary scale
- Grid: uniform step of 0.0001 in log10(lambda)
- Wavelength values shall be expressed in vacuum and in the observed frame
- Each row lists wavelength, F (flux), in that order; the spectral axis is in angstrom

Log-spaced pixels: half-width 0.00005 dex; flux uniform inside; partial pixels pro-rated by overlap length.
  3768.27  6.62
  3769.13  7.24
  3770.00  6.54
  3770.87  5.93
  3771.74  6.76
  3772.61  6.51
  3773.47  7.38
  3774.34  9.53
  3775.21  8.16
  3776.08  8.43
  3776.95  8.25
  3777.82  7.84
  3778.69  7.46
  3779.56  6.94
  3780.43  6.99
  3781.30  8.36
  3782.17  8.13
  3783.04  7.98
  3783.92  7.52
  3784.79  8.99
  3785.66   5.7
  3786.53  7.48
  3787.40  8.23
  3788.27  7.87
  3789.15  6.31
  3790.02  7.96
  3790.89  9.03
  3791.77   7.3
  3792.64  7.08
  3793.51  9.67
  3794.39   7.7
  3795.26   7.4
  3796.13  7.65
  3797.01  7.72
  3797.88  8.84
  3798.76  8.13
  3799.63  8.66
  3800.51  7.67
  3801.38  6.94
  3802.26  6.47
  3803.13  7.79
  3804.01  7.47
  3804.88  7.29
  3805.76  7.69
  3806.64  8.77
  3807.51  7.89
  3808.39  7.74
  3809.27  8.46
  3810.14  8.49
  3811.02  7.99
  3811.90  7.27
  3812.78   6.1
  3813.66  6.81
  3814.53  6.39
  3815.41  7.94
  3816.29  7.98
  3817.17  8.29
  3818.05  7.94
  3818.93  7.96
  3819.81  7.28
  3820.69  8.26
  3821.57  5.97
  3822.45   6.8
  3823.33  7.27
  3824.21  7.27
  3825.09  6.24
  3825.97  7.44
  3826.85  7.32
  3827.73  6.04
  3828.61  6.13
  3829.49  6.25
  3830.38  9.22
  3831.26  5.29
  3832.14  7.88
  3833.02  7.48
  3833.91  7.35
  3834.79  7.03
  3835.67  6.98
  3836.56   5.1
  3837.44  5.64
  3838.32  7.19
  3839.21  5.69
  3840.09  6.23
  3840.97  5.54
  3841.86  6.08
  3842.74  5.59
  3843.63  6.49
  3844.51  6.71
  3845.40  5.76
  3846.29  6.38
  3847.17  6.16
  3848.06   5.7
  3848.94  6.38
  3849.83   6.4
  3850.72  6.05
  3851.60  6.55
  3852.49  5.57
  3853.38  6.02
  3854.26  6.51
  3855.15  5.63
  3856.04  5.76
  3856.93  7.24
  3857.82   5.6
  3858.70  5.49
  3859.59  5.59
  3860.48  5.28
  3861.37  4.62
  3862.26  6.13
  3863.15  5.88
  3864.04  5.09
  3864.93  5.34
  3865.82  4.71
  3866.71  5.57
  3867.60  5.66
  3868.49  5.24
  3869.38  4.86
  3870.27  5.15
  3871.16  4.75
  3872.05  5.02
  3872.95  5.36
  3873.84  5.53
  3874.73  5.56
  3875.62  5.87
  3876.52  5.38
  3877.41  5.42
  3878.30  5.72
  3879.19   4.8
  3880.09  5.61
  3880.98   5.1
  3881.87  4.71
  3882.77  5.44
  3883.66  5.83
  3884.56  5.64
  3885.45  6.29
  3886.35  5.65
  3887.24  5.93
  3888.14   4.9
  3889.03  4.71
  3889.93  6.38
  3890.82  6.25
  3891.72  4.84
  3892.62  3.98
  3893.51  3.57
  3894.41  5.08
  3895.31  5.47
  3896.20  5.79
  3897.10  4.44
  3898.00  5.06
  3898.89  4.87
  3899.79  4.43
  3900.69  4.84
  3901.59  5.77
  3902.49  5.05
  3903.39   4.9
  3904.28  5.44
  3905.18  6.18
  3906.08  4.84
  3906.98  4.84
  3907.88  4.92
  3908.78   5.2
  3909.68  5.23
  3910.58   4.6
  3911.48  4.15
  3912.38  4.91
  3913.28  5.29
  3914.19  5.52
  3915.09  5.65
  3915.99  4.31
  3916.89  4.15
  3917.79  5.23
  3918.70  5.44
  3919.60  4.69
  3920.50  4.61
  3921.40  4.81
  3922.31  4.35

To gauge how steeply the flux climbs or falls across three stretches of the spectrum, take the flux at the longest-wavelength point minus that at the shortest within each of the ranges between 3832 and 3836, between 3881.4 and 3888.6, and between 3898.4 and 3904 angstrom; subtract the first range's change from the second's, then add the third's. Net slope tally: 1.1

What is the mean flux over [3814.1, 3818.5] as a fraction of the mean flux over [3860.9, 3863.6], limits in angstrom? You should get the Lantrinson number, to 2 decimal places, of 1.39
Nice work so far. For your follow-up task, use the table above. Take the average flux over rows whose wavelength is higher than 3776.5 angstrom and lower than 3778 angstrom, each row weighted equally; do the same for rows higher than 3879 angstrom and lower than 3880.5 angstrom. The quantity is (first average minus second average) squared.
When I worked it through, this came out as 8.1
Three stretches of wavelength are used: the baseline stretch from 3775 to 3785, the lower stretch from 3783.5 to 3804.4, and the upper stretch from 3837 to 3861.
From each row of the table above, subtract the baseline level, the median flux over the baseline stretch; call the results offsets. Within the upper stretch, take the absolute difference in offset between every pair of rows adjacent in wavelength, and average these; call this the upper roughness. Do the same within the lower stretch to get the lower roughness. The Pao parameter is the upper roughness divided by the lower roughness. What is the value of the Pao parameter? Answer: 0.59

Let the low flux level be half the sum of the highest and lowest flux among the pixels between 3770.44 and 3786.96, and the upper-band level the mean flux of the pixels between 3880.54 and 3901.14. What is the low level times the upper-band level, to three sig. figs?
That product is 39.5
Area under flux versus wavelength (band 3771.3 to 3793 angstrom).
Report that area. 167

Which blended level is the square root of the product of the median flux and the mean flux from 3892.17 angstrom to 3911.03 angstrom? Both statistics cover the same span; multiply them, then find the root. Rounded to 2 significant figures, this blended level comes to 4.9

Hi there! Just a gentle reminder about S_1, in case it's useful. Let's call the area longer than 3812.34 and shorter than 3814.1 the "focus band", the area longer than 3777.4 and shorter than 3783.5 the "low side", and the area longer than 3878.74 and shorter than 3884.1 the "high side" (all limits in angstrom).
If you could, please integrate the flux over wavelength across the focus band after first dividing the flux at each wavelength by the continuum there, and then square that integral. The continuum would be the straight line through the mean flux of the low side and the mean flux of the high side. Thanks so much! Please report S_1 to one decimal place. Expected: 2.7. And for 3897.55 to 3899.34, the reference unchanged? 3.4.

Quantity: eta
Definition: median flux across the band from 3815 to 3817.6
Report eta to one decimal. 8.0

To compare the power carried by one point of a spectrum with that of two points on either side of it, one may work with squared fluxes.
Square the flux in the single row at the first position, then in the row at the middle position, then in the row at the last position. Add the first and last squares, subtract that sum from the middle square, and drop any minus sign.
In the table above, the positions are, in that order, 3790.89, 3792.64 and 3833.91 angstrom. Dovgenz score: 85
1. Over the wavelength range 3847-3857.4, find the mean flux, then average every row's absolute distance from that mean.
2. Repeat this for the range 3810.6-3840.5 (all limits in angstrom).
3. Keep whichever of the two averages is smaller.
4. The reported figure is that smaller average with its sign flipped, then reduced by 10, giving -10.4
